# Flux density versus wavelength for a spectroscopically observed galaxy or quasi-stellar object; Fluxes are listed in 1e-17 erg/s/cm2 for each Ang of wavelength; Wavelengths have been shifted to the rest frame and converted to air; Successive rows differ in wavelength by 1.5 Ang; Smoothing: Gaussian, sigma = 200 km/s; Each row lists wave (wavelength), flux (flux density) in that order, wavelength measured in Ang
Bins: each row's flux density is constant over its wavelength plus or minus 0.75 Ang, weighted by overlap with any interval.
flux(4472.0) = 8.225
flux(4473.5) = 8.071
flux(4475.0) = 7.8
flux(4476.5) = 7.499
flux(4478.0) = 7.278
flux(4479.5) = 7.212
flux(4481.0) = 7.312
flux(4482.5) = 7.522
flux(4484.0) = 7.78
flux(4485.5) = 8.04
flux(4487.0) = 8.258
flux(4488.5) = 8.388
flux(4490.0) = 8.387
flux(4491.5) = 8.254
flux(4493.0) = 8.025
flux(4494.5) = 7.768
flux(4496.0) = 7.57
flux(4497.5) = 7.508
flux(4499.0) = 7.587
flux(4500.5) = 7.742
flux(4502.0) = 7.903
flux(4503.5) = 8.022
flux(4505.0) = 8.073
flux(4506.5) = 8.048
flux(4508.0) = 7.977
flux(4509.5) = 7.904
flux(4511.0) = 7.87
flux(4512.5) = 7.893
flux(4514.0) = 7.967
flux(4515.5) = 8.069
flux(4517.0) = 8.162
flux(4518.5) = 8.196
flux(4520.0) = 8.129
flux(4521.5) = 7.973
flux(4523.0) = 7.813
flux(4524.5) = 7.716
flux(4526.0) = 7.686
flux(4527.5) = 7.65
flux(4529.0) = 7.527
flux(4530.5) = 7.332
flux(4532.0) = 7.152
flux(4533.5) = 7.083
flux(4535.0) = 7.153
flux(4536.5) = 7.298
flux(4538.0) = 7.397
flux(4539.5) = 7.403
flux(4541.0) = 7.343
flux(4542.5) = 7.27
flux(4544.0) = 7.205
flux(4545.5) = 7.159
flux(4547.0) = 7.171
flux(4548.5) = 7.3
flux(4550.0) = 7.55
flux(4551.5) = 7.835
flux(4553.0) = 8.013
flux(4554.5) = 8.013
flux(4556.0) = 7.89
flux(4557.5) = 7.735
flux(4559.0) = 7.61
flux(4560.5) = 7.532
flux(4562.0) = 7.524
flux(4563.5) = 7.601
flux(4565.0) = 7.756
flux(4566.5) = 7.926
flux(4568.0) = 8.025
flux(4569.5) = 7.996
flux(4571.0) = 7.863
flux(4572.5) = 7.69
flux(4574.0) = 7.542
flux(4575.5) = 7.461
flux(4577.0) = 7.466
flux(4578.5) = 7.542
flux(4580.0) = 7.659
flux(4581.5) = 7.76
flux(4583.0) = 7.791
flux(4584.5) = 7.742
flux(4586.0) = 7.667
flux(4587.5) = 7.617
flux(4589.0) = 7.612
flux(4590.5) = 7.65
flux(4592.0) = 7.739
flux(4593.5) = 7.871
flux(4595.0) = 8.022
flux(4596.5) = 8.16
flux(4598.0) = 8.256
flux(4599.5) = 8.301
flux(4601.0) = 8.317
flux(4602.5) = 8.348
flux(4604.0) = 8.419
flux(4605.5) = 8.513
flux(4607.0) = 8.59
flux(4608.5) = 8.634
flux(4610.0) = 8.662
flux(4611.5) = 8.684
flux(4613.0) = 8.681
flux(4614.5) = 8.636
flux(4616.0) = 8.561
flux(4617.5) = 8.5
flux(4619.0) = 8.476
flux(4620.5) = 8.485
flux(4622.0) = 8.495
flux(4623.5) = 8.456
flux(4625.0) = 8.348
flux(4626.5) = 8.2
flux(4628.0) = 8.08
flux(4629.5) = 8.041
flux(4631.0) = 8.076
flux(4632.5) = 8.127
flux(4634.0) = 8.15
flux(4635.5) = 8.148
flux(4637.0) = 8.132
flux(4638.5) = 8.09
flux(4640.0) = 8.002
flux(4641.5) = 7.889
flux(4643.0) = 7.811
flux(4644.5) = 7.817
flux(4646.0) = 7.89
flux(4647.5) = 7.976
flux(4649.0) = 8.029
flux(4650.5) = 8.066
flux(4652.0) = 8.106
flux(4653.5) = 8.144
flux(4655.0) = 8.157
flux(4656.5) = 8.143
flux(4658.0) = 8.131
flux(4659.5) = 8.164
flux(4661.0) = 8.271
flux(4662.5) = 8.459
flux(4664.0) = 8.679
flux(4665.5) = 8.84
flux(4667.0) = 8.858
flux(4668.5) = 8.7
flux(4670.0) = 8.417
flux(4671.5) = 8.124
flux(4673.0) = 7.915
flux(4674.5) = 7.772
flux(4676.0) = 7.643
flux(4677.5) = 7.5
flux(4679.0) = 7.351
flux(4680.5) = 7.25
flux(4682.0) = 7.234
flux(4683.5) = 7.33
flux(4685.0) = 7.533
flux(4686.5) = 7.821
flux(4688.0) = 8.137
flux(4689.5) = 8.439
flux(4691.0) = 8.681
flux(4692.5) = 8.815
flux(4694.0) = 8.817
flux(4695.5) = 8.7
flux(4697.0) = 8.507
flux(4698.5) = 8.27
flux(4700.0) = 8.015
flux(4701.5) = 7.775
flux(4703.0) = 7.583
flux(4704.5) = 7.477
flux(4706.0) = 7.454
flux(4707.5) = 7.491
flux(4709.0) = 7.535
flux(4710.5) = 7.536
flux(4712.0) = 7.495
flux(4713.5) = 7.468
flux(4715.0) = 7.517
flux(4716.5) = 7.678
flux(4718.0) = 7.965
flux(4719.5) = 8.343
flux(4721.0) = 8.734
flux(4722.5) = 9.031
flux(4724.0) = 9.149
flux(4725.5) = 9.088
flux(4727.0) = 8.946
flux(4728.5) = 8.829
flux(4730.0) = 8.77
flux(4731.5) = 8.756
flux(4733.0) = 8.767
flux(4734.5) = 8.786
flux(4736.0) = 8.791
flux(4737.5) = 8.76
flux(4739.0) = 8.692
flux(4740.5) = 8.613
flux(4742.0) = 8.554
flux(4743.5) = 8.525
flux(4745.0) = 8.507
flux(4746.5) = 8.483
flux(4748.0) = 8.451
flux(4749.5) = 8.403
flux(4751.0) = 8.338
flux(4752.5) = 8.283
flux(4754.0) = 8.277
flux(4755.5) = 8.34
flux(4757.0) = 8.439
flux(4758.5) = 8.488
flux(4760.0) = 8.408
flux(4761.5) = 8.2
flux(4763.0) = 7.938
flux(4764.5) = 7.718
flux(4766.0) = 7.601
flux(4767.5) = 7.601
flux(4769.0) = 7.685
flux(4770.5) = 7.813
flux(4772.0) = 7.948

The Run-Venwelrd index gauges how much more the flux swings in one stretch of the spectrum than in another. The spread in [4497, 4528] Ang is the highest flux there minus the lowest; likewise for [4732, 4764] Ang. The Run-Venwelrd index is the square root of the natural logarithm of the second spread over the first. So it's 0.46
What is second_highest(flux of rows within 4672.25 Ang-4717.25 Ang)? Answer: 8.815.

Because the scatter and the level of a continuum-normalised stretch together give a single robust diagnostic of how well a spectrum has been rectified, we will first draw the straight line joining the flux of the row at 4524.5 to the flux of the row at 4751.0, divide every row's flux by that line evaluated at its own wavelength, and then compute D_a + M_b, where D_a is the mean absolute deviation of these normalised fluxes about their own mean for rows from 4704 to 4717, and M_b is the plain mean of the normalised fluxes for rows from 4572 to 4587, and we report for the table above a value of 0.98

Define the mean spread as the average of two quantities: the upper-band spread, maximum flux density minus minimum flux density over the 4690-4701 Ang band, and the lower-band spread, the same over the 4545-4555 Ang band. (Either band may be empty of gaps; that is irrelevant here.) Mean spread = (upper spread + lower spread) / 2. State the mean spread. 0.8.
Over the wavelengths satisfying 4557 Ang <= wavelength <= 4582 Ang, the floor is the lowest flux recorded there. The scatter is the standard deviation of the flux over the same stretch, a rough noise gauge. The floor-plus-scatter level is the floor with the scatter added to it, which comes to 7.64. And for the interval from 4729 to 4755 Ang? 8.46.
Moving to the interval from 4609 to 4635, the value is 8.27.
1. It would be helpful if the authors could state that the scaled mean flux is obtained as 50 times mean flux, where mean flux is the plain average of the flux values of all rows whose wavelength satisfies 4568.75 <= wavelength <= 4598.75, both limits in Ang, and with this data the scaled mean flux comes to 388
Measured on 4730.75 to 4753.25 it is 429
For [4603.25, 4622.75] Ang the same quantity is 428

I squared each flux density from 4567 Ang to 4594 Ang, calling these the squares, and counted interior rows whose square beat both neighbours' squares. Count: 1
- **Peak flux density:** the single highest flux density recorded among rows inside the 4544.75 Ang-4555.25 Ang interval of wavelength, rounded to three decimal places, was 8.013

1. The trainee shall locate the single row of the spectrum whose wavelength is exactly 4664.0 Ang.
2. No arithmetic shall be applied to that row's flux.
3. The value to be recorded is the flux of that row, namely 8.679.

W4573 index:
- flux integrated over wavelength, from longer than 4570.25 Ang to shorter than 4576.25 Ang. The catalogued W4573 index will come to 46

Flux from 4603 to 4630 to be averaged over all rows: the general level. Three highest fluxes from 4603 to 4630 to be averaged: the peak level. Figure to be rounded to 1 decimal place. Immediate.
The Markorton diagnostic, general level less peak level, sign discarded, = 0.2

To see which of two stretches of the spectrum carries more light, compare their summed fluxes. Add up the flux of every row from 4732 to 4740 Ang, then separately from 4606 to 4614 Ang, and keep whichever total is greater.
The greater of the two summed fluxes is 43.8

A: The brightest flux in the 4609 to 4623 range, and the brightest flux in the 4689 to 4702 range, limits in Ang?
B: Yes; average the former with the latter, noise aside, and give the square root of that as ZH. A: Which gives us 2.96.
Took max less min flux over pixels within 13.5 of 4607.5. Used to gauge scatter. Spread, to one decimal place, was 0.7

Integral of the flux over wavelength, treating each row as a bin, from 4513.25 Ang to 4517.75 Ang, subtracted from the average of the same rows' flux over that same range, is -28.2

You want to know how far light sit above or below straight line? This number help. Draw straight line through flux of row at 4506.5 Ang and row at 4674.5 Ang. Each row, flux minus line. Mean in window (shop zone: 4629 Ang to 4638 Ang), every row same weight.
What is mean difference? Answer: 0.27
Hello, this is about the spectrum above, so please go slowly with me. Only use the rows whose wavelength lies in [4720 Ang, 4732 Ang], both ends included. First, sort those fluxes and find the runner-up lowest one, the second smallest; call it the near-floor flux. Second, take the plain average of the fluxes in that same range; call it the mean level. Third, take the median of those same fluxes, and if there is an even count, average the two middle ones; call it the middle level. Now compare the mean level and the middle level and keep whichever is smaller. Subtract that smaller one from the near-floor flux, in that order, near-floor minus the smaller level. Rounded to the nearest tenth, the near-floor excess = -0.1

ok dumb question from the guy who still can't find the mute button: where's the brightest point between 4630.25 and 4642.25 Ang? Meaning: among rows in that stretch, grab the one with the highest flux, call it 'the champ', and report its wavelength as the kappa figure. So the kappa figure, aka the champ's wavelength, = 4634.0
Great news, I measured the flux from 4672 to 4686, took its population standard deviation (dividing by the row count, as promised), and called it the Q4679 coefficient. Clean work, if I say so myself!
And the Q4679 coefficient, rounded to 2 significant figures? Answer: 0.22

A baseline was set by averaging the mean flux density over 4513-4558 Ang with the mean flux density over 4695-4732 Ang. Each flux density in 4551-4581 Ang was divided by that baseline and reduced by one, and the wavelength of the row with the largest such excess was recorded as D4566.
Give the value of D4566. 4568.0 Ang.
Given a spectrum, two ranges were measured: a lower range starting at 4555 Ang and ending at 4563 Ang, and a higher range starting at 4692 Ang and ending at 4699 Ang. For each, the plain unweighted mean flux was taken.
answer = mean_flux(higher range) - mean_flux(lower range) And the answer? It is 1.0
